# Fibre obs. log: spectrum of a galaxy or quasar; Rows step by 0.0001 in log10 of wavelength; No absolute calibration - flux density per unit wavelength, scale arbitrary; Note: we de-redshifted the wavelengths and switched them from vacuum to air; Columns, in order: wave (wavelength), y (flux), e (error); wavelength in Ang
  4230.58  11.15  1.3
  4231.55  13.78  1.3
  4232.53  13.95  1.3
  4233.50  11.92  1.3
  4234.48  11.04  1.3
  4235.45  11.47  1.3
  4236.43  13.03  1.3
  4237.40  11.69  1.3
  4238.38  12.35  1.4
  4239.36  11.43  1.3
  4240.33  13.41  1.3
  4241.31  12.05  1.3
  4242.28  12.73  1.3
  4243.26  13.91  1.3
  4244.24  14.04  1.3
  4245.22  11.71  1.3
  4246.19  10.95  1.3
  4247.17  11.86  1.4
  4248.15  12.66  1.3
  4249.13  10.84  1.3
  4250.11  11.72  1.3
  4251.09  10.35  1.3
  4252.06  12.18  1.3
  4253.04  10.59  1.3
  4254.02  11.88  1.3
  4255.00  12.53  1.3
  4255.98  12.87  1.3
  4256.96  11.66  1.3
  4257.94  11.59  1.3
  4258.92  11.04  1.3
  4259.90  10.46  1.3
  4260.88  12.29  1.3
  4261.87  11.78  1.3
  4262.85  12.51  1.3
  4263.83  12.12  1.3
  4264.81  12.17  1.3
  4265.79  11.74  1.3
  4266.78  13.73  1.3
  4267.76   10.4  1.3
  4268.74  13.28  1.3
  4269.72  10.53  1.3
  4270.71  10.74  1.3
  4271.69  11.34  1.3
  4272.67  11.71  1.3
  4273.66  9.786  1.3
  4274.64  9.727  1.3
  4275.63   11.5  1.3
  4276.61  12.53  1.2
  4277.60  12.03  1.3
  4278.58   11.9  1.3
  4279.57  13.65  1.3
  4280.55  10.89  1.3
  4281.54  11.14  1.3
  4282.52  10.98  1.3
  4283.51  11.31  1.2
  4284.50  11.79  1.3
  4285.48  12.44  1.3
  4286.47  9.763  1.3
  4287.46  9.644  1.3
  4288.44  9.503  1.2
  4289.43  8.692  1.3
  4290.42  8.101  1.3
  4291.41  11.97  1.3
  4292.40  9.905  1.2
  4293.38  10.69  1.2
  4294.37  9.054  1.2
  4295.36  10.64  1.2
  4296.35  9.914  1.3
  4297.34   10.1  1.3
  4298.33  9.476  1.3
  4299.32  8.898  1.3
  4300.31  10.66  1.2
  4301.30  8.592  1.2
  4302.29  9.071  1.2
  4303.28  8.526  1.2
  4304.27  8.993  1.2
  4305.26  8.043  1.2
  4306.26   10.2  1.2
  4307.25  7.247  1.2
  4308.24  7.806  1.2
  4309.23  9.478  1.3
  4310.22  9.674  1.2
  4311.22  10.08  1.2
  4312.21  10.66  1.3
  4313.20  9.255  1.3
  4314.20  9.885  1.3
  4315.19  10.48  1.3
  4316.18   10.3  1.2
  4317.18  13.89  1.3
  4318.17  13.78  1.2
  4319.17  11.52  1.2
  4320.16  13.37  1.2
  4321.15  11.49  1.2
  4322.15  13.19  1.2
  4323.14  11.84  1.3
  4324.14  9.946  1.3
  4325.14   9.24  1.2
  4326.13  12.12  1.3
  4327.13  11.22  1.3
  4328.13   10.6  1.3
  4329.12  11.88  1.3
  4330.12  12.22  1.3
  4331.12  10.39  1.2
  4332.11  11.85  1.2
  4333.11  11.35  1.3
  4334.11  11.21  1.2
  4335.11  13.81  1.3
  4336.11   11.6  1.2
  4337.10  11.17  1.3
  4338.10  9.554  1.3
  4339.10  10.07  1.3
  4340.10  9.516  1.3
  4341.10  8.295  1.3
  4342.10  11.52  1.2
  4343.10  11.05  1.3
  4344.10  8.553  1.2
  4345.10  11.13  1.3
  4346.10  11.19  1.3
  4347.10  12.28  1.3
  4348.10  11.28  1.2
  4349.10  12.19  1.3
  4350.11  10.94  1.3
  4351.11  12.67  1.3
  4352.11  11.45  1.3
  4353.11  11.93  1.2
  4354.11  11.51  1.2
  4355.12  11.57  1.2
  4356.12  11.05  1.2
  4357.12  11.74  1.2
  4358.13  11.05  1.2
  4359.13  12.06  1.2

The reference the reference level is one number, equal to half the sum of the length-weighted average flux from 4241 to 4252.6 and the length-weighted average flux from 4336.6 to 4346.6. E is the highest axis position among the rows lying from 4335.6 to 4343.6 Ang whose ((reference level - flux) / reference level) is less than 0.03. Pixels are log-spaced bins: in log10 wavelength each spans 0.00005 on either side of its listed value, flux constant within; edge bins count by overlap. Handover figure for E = 4343.10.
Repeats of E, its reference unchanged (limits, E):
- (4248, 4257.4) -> 4256.96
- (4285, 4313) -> 4291.41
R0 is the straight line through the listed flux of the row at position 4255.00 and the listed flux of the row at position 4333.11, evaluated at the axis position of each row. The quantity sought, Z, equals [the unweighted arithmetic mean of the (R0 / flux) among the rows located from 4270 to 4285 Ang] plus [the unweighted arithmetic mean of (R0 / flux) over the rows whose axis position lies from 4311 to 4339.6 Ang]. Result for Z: 2.10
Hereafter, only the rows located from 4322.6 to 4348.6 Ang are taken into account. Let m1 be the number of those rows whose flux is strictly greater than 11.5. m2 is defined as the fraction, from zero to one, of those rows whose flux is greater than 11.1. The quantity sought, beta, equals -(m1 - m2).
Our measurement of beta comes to -8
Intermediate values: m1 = 9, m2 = 0.62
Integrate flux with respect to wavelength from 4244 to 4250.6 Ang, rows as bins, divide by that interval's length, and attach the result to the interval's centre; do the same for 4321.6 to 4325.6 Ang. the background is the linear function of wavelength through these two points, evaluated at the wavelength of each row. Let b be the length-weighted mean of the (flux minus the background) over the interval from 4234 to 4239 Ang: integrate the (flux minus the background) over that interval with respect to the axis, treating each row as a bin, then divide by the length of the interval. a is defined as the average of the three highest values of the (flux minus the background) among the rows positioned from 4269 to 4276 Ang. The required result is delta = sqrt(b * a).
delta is 0.1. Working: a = -0.1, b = -0.1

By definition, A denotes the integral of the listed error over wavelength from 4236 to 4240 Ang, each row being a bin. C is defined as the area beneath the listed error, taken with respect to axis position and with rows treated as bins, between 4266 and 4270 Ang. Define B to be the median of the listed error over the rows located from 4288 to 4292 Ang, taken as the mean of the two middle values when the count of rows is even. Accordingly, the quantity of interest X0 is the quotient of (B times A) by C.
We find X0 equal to 1.33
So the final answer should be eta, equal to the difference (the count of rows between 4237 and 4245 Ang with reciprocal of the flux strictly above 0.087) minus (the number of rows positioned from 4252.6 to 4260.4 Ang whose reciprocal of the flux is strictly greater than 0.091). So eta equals -1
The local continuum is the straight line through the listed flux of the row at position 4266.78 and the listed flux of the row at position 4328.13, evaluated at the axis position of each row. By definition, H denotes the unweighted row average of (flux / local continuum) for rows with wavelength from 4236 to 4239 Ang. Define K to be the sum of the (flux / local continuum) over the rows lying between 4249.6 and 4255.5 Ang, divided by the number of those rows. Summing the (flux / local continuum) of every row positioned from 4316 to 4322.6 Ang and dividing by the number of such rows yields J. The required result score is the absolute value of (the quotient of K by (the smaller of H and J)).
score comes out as 1.0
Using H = 0.81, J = 1.13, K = 0.80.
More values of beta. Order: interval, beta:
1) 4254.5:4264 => -7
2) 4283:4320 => -6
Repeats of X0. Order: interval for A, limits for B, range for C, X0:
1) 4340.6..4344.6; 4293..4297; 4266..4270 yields 1.15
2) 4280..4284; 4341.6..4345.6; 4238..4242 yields 1.21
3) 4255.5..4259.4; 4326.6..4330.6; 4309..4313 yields 1.32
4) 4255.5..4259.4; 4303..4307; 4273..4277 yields 1.19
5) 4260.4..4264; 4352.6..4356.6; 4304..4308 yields 1.17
